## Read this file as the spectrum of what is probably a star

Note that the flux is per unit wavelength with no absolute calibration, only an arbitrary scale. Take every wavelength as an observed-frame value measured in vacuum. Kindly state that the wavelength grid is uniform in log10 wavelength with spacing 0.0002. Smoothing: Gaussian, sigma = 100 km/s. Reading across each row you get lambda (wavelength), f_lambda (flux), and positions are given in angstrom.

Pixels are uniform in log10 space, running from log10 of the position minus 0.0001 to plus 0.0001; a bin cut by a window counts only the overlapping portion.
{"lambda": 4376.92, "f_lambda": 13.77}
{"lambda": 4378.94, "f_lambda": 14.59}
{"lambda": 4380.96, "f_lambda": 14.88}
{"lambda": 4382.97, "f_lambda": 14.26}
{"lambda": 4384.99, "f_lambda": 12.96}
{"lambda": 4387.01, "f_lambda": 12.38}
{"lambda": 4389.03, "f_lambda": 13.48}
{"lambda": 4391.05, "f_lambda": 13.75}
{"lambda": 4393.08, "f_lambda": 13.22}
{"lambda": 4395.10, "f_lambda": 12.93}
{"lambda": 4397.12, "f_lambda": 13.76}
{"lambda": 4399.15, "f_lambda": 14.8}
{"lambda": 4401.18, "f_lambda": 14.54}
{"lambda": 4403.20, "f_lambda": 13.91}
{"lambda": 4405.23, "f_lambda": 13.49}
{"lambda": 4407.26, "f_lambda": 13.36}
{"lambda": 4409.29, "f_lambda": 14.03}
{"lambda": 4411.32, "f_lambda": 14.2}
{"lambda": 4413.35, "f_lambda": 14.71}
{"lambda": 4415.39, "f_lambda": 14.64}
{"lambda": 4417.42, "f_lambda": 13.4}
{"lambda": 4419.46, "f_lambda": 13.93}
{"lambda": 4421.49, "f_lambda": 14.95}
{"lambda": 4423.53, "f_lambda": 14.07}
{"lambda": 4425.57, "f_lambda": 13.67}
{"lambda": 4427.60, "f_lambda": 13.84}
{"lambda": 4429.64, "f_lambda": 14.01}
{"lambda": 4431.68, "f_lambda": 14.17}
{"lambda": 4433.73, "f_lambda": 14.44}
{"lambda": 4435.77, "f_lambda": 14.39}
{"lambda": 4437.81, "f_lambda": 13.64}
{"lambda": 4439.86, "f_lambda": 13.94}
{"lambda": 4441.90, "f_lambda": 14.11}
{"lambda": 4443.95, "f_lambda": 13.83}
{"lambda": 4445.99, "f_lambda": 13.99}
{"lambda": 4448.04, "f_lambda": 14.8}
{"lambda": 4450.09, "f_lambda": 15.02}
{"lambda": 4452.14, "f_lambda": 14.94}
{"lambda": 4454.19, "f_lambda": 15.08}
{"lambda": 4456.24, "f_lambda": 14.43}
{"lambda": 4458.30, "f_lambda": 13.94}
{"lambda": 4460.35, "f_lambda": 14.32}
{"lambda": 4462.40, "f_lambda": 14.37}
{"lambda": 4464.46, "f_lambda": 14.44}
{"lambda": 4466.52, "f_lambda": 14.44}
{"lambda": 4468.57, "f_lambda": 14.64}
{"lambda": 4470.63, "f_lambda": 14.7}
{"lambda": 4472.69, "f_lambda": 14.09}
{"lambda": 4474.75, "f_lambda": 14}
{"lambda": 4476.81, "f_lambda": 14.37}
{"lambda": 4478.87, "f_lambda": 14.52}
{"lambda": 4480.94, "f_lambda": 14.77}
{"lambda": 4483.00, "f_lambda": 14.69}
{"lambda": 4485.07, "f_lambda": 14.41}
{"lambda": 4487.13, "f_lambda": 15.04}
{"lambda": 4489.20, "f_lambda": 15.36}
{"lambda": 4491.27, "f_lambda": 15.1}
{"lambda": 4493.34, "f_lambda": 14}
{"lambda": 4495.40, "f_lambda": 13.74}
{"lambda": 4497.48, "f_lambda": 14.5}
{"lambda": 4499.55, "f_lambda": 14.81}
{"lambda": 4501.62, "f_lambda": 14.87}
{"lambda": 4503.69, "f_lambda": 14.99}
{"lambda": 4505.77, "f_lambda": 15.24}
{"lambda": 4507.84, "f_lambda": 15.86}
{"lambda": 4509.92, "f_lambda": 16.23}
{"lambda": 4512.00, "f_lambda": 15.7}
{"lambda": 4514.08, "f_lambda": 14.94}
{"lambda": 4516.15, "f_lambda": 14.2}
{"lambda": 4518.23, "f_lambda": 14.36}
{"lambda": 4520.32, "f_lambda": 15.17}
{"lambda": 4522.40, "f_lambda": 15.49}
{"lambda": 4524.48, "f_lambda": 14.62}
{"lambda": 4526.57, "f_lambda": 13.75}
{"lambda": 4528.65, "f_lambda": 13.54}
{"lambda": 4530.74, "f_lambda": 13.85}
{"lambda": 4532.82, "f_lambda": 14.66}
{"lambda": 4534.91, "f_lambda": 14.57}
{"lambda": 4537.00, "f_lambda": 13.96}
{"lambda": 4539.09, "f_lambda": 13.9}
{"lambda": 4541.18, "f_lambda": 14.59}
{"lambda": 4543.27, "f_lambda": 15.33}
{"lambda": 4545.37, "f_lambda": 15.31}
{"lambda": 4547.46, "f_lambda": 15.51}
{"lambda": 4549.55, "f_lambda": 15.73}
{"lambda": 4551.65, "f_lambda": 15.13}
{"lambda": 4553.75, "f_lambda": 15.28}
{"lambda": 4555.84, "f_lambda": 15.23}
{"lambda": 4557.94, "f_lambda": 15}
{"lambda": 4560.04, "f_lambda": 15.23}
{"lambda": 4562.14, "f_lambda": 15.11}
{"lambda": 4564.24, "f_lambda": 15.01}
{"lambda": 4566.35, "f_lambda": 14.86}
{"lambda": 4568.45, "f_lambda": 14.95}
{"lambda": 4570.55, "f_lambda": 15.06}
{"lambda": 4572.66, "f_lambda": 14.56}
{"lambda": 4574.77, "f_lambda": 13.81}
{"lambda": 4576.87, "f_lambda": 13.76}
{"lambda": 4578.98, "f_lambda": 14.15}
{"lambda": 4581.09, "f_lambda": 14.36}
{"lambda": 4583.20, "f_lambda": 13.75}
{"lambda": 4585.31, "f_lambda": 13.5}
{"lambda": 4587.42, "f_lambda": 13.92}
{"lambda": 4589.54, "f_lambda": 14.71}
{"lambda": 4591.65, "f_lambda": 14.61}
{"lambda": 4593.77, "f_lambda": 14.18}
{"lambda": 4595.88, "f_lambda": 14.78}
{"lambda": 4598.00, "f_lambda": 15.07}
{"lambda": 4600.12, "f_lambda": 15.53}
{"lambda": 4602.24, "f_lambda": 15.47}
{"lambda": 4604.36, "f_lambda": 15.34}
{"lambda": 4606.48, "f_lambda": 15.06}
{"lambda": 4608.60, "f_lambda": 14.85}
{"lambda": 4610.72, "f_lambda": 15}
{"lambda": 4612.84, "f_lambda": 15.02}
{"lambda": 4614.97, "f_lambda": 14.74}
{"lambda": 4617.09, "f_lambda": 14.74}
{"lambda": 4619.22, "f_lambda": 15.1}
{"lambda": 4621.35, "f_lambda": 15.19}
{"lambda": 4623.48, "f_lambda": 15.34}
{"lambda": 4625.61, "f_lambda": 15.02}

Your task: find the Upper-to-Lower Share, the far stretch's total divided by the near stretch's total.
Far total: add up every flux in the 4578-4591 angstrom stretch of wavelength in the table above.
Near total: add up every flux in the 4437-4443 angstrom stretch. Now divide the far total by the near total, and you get 2.0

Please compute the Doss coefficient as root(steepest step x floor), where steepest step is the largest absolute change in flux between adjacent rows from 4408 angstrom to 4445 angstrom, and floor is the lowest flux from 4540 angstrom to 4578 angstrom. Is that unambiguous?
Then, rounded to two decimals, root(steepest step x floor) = 4.13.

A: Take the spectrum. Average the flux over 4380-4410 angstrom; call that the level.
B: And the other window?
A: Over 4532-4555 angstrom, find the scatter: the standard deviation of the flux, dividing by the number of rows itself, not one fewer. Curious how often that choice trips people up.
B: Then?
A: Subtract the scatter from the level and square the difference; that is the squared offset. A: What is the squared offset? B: 172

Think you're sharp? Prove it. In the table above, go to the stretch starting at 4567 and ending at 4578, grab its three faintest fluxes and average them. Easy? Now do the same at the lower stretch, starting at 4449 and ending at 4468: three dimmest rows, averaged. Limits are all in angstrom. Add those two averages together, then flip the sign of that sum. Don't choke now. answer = -28.3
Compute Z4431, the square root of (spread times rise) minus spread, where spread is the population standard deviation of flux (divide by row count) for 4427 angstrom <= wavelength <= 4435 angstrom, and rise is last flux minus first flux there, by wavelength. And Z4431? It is 0.14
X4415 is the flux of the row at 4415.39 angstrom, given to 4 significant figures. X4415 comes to 14.64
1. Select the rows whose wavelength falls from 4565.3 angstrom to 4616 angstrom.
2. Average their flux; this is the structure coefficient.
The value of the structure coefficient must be 14.6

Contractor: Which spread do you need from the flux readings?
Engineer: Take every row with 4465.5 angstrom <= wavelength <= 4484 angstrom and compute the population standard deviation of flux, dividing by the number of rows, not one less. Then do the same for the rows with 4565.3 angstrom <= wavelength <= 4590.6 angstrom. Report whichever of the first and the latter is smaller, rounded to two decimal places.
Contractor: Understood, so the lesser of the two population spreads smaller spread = 0.26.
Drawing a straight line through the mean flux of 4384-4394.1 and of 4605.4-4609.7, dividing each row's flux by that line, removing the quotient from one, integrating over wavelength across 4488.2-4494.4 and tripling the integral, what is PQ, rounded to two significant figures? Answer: -1.1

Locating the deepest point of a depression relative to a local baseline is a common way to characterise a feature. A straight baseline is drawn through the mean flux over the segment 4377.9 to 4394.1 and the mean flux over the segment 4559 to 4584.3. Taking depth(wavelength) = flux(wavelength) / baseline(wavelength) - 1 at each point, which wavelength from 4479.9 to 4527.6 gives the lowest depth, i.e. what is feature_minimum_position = 4526.57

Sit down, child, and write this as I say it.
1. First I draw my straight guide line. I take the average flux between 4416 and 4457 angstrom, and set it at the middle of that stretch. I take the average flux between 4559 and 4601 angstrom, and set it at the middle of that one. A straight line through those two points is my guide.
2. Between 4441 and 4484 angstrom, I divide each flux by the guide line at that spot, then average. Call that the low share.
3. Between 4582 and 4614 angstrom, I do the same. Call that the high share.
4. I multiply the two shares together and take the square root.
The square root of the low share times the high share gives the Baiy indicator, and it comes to 1.01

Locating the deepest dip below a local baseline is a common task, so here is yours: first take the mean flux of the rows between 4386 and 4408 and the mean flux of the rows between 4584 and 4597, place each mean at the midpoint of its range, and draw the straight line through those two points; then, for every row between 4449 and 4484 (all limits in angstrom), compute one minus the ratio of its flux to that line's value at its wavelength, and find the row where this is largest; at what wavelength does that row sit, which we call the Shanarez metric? 4458.30 angstrom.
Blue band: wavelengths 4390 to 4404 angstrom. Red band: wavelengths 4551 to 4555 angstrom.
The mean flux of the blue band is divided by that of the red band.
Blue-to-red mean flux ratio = 0.91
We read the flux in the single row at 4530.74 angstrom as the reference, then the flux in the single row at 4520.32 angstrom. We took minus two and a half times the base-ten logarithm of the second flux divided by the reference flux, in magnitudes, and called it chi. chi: -0.099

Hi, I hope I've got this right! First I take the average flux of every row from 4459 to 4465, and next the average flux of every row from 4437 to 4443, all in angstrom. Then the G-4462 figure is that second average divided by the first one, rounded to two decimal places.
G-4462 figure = 0.97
